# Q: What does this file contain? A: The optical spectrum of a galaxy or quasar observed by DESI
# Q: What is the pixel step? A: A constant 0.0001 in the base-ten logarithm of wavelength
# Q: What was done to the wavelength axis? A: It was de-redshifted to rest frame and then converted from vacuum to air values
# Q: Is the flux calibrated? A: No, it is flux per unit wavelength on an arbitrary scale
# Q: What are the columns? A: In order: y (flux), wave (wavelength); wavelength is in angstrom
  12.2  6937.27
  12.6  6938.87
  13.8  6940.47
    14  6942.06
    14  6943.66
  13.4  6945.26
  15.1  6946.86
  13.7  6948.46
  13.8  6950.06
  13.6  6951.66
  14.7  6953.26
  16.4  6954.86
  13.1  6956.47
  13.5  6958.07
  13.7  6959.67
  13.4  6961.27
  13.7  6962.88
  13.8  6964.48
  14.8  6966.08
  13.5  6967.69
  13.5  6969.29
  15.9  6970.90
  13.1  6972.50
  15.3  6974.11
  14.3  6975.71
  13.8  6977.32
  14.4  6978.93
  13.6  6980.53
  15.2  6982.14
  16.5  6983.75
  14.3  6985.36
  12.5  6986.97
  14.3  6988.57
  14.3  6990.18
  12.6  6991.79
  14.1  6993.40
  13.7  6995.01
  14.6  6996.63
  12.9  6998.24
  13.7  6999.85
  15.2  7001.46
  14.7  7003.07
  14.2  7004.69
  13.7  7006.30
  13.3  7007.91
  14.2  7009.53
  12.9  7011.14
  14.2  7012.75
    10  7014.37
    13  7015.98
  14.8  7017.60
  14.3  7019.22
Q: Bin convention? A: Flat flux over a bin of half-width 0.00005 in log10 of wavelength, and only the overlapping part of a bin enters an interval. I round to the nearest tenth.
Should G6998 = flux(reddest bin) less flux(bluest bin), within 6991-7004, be 2.1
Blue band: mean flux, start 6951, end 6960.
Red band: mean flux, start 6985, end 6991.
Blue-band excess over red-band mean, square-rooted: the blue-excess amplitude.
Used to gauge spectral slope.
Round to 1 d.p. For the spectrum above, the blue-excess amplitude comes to 0.6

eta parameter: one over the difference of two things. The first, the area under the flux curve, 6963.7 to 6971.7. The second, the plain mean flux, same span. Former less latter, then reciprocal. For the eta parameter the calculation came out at 0.0100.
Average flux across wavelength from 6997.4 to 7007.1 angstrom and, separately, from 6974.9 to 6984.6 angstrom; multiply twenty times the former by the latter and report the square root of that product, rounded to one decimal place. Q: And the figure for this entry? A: 64.2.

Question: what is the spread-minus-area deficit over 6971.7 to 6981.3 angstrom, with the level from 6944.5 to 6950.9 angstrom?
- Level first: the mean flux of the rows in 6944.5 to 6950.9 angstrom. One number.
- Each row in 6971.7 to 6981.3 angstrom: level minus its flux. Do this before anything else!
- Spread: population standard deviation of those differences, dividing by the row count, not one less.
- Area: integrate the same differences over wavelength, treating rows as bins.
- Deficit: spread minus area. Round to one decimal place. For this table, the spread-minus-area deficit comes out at 1.5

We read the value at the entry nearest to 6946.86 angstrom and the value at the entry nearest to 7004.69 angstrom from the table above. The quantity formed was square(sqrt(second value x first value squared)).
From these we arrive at 3238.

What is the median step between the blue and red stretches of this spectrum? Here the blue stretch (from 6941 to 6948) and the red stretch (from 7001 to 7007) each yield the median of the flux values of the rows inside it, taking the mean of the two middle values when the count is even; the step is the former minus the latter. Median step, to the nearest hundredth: -0.45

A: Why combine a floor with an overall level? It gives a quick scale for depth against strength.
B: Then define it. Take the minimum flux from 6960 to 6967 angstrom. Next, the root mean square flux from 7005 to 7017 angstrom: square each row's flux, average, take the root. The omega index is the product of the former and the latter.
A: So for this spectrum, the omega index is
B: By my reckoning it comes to 176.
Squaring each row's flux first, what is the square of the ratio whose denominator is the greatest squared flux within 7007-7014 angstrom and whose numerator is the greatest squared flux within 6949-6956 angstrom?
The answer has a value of 1.8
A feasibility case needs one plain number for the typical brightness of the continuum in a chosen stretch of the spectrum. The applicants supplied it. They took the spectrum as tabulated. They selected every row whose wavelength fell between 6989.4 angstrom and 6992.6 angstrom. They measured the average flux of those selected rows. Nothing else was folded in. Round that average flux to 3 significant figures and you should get 13.4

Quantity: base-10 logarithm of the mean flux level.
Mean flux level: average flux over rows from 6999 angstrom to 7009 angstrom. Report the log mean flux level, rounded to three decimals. 1.150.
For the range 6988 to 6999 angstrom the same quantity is 1.139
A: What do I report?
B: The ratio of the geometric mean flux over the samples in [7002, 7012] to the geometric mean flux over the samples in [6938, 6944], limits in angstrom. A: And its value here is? 1.017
